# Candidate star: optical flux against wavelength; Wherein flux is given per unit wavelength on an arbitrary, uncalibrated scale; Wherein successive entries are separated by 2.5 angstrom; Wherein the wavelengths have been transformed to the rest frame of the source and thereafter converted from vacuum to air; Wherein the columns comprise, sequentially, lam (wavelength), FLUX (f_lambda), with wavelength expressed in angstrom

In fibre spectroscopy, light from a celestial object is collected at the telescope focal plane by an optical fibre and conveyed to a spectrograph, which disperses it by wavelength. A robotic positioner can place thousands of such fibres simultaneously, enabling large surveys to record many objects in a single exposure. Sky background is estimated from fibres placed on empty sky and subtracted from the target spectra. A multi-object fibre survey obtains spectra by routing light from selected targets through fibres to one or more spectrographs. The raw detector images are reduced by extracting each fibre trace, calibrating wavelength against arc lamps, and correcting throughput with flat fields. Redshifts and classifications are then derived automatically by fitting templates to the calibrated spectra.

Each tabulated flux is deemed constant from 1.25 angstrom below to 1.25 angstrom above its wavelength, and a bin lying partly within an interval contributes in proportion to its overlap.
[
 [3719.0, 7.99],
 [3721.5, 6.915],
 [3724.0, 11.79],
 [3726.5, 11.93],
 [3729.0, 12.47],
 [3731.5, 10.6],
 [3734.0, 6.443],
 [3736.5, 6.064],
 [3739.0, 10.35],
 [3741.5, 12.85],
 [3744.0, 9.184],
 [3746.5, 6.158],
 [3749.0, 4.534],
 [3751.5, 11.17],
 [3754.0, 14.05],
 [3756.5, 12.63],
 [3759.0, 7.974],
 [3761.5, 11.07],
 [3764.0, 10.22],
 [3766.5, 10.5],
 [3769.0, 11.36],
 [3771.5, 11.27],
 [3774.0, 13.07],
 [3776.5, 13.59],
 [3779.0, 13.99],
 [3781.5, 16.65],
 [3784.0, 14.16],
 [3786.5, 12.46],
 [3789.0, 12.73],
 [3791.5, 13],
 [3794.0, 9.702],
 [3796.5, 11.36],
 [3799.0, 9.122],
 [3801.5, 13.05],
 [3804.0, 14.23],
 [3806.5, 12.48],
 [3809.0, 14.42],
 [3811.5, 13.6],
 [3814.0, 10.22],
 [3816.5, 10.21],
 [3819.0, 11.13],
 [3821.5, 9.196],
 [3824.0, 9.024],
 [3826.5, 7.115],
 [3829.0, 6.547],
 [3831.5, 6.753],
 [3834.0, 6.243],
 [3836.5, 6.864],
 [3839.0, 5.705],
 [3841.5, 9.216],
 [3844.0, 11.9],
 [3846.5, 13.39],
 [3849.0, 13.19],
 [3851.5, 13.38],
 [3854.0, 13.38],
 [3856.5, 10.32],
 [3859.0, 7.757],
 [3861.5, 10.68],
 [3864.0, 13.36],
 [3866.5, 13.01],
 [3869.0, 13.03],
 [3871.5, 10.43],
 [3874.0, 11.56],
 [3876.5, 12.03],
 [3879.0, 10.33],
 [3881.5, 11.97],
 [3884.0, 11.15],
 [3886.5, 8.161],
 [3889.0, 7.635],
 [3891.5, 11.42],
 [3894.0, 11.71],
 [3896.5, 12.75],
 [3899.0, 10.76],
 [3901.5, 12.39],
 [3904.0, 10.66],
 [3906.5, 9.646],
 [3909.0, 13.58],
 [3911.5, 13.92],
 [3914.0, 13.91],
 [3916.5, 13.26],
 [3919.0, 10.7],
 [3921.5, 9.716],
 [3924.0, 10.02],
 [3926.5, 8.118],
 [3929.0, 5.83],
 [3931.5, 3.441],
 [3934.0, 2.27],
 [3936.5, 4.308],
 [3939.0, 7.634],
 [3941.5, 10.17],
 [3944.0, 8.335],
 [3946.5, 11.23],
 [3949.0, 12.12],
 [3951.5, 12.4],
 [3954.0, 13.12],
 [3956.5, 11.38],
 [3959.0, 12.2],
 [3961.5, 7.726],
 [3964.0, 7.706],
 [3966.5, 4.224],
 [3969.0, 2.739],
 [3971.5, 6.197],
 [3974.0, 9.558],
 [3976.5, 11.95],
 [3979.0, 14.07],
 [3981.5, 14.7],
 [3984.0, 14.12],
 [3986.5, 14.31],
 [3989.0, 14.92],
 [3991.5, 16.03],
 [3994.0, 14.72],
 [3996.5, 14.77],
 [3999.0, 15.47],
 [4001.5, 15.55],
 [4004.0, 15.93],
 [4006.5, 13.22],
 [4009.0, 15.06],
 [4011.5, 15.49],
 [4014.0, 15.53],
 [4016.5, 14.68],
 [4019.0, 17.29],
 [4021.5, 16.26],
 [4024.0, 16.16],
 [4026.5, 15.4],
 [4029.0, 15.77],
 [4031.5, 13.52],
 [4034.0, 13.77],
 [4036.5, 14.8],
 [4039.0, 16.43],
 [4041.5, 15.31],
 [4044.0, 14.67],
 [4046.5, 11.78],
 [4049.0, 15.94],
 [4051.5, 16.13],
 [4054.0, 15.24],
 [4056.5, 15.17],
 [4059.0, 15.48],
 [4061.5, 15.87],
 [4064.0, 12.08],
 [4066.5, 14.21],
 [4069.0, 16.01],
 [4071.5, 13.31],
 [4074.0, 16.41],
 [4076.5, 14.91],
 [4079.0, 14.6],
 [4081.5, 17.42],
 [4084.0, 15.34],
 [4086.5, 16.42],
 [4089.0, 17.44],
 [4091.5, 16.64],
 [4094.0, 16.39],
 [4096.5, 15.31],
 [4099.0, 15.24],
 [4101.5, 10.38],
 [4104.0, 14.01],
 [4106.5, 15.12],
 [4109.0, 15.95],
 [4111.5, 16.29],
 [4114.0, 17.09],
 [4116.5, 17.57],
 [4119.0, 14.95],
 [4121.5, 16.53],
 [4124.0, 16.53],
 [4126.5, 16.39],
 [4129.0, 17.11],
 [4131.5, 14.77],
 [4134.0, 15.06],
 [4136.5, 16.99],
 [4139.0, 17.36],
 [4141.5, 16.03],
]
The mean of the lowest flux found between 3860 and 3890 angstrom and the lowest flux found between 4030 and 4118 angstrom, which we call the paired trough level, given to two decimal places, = 9.01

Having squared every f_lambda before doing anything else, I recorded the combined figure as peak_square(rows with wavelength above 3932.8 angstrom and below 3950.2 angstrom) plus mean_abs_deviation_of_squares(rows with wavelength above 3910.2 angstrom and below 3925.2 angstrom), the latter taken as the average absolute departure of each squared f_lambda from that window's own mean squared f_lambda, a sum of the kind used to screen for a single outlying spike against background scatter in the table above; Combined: 189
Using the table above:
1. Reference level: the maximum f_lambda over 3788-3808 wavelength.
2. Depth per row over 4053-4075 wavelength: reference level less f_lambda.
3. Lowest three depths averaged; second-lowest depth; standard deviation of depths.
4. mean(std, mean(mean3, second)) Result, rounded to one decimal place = -0.2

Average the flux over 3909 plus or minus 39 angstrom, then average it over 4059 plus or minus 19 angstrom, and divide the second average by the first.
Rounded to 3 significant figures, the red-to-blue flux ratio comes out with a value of 1.49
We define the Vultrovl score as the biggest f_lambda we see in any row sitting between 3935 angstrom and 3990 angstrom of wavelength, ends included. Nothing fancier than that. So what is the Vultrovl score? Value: 14.92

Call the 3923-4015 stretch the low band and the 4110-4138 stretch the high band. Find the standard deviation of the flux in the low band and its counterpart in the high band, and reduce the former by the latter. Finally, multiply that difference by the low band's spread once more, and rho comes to 14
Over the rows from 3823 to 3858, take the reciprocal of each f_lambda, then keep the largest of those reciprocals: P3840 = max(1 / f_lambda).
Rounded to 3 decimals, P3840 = 0.175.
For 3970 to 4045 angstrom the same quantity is 0.161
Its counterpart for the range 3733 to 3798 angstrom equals 0.221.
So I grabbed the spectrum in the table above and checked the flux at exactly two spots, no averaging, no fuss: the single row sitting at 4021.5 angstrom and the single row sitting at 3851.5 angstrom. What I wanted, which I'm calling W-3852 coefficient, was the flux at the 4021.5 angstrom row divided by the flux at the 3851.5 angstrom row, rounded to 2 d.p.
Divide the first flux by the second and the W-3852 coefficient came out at 1.22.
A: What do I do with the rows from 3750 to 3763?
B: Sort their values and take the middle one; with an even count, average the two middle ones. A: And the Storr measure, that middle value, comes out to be 11.2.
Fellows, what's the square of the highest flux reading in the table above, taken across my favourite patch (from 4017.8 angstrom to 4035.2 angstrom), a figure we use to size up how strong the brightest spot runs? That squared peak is 299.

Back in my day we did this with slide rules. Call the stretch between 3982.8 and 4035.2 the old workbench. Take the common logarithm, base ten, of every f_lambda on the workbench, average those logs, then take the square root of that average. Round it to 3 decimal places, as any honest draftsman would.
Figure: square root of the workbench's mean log 1.086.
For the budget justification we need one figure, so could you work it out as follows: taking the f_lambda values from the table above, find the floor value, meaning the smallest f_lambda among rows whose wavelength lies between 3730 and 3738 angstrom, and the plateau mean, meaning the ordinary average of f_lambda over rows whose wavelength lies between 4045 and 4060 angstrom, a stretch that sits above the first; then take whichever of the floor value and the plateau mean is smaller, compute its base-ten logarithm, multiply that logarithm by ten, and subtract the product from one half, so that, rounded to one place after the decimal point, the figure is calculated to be -7.3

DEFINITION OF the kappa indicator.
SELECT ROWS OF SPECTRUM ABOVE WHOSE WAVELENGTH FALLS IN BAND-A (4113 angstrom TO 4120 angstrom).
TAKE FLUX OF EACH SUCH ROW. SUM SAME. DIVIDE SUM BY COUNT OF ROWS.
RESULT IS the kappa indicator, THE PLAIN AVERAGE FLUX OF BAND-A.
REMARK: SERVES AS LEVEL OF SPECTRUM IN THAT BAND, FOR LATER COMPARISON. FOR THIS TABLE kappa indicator 17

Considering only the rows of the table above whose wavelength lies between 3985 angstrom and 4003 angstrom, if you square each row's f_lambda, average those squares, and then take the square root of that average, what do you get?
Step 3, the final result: 15.1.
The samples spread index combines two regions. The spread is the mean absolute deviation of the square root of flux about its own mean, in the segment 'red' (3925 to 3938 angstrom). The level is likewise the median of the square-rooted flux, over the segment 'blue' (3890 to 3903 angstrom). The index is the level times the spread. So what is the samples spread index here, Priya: 1.35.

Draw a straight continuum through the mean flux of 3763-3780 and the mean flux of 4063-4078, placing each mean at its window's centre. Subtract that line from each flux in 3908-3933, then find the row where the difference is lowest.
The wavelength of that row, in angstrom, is 3931.5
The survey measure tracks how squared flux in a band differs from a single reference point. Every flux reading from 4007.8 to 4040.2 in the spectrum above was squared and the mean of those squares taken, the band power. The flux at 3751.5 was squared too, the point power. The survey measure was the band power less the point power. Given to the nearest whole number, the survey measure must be 113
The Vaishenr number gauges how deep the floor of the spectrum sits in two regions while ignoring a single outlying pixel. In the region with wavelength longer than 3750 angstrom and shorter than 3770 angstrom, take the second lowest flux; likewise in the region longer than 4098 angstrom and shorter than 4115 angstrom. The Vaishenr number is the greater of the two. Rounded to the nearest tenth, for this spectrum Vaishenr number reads 14.0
